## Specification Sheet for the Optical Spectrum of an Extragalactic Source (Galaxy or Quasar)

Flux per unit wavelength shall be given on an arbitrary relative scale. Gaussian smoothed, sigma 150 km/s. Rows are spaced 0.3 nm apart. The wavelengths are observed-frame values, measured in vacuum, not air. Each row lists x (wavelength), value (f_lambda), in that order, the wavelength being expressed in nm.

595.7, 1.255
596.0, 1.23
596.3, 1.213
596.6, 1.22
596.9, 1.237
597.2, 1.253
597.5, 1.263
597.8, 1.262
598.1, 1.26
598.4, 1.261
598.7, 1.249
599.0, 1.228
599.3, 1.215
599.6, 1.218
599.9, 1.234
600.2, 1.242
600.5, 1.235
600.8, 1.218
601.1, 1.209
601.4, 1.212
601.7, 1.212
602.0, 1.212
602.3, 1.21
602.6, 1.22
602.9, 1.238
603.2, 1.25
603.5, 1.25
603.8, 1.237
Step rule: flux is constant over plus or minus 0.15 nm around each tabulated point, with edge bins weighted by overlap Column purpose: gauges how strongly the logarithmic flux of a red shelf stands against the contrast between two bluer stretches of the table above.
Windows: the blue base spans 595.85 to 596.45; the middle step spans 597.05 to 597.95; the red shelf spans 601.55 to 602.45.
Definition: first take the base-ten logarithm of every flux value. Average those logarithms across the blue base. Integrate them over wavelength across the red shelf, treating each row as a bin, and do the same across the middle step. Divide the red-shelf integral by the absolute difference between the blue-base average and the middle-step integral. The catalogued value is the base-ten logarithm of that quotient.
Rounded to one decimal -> 1.4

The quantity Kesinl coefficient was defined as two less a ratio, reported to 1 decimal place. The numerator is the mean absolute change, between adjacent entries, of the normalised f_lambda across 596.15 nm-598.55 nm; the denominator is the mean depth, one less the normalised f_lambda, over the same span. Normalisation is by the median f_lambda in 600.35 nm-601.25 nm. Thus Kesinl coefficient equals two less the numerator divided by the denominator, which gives 2.3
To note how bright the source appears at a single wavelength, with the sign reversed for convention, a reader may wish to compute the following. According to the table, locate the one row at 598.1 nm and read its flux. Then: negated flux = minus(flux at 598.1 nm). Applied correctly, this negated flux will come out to -1.26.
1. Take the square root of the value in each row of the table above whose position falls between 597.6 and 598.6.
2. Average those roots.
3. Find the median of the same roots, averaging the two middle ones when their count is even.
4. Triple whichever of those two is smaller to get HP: 3.37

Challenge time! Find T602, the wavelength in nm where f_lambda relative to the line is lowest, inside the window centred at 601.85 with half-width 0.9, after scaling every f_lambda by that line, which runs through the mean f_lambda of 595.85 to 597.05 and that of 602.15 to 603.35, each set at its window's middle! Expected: 601.1 nm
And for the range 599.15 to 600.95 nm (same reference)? 599.3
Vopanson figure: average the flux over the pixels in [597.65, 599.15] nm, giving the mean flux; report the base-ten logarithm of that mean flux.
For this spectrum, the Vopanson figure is 0.0976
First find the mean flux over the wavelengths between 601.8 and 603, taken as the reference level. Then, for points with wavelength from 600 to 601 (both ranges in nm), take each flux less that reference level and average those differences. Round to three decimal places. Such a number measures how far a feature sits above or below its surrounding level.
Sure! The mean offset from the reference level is 0.012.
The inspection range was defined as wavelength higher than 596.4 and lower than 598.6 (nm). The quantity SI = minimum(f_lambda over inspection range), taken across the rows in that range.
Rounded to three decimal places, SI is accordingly 1.220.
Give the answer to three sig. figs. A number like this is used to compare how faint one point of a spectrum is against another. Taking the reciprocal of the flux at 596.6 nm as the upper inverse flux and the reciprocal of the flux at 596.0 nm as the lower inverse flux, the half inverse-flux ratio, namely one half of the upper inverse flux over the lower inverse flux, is 0.504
